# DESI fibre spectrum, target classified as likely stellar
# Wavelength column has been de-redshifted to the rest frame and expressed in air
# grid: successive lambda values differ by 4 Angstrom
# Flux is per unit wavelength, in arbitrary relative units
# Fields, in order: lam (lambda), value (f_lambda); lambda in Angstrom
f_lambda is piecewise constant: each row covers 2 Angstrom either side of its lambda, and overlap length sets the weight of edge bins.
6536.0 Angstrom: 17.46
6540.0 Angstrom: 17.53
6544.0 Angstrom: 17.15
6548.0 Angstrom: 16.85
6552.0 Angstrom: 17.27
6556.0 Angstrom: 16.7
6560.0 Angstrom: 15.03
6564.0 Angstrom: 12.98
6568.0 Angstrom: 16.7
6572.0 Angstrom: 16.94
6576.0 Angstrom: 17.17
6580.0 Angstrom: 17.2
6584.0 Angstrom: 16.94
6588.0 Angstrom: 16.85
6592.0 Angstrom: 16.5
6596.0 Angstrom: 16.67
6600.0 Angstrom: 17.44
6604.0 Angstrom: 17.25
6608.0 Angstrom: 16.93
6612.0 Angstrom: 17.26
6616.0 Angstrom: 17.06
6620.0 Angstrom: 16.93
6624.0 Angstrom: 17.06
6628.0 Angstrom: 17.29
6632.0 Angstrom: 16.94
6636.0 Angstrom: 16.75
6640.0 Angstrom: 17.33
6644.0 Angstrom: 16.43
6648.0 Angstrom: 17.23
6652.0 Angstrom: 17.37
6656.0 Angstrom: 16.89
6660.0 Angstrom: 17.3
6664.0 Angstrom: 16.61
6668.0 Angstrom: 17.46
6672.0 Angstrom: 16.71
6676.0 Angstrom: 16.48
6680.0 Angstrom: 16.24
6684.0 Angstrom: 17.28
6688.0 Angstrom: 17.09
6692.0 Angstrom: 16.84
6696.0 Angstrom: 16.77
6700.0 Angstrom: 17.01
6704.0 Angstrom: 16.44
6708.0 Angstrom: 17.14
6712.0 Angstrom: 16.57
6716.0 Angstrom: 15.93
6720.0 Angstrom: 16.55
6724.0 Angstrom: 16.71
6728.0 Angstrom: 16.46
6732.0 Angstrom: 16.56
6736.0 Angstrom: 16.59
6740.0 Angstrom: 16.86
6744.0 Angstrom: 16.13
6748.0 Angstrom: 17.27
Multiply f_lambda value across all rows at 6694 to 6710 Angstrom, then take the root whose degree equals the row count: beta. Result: 16.8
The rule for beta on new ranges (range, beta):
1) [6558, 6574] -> 15.3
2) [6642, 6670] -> 17.0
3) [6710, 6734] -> 16.5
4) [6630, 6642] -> 17.0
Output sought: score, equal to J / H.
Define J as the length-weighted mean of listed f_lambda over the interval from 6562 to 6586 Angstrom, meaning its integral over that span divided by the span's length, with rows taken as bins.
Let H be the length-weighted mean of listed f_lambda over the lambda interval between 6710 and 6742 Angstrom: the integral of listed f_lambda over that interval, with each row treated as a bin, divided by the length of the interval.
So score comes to 0.987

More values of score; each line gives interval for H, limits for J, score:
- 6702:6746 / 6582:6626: 1.027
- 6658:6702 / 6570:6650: 1.007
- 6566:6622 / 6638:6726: 0.991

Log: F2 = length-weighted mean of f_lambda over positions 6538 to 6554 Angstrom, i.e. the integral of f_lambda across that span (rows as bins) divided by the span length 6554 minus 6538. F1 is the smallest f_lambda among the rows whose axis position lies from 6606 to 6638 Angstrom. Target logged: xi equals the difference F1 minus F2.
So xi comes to -0.45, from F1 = 16.75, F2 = 17.2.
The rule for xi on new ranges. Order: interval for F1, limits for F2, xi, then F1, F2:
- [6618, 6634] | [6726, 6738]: 0.39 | 16.93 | 16.5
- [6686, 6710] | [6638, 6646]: -0.44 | 16.44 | 16.9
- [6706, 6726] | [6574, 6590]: -1.11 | 15.93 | 17.0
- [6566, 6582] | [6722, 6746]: 0.15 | 16.7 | 16.6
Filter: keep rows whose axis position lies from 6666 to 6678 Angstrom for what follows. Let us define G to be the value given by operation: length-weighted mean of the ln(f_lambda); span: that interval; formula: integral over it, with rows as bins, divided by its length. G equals 2.83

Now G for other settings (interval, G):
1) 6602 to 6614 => 2.84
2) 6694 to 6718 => 2.81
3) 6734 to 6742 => 2.82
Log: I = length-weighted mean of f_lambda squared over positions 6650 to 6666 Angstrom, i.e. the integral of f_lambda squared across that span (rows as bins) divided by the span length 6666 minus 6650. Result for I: 291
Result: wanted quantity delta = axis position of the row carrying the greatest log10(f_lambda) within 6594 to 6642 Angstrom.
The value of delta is 6600.0 Angstrom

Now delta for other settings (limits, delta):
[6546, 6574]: 6552.0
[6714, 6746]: 6740.0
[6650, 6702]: 6668.0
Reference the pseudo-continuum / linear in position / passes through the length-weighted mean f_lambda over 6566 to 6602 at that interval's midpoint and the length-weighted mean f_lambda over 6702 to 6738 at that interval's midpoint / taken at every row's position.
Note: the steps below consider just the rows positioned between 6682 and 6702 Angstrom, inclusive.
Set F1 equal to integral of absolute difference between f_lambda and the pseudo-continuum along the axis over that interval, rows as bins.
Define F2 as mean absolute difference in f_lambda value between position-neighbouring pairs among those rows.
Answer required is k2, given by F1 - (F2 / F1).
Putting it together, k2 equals 7.4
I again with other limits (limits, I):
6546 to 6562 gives 272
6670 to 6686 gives 278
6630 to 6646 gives 284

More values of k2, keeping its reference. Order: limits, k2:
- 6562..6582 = 19.1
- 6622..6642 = 5.7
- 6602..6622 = 4.6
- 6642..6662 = 8.7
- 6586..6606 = 6.5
